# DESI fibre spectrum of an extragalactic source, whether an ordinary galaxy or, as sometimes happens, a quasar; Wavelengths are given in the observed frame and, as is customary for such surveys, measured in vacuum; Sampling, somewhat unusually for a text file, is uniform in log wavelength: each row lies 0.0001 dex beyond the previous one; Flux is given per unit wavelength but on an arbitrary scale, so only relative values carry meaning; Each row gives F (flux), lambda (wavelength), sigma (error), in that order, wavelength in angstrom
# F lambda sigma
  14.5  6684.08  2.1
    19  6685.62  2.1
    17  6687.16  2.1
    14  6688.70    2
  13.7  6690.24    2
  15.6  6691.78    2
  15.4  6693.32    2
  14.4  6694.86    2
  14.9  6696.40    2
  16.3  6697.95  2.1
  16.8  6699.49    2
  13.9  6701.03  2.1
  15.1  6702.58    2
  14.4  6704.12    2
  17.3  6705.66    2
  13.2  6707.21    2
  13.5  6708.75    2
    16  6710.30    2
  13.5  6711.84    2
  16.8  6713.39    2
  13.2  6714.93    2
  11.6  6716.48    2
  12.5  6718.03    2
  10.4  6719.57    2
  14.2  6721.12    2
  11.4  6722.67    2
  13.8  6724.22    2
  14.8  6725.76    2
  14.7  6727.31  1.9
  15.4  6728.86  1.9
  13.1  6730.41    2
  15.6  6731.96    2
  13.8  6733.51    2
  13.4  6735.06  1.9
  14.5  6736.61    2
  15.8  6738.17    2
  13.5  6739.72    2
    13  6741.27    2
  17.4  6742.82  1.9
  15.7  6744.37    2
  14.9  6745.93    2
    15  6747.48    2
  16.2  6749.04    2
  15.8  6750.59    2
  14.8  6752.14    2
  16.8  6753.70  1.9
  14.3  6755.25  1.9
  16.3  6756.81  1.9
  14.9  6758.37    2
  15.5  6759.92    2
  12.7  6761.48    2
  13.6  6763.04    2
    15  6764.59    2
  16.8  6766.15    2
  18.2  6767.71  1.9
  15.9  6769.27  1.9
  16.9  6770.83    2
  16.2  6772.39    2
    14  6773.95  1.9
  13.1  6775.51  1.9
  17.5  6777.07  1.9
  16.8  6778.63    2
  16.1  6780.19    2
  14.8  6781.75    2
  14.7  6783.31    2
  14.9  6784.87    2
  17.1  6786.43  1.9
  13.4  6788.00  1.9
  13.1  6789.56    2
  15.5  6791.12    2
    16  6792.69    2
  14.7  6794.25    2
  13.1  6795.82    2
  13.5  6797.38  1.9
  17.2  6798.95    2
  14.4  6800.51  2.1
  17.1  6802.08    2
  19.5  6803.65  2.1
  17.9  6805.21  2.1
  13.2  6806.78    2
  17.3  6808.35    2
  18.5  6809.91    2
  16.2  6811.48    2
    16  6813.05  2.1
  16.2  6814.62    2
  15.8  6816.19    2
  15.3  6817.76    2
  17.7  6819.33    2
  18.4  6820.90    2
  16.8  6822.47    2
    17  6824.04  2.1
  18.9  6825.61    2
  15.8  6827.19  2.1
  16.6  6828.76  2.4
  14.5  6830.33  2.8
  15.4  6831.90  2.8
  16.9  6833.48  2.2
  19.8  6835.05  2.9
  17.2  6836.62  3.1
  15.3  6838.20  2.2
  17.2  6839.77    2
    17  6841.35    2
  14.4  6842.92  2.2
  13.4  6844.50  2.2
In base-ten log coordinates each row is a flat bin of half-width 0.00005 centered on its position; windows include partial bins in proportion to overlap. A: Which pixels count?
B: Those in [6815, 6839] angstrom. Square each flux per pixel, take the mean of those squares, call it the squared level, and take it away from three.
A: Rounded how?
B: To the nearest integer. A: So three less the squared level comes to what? -280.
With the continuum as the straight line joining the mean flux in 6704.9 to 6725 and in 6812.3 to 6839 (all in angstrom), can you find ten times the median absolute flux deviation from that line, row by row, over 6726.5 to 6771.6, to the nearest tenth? 11.8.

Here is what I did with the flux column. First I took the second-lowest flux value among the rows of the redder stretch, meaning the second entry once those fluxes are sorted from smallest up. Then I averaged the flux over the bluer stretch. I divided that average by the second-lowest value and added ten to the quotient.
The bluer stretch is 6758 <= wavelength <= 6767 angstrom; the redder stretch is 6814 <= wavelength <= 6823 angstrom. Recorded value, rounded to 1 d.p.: 10.9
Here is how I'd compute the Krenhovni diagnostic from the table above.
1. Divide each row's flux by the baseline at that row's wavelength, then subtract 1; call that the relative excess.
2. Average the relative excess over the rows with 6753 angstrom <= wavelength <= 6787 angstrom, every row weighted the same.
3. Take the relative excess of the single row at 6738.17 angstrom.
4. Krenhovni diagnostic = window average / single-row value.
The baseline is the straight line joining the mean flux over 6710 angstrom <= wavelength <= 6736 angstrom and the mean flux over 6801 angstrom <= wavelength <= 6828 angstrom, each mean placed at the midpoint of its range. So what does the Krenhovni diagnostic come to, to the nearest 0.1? 0.1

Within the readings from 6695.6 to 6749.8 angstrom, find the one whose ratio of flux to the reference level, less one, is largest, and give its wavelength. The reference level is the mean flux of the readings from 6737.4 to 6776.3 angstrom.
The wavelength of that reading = 6742.82 angstrom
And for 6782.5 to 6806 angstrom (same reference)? 6803.65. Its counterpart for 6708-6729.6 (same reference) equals 6713.39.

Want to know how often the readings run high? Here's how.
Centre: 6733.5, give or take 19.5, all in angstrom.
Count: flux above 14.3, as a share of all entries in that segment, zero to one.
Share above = 0.52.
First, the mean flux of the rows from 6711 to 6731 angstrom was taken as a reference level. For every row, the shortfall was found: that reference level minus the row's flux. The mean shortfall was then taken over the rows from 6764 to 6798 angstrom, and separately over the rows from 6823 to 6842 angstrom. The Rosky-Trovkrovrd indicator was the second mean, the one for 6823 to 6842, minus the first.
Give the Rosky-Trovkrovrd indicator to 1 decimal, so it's -1.5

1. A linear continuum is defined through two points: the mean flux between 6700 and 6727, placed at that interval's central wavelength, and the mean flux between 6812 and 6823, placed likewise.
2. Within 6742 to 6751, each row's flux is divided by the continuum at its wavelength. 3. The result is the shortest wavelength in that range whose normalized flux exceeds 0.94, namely 6742.82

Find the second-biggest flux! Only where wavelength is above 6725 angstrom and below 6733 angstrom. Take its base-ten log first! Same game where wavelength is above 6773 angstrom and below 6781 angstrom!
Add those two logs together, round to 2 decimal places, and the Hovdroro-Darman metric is 2.41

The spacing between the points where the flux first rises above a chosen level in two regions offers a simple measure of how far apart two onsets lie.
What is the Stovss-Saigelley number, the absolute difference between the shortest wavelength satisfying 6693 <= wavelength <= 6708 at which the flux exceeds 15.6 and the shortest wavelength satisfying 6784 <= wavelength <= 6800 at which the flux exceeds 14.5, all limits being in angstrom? 86.9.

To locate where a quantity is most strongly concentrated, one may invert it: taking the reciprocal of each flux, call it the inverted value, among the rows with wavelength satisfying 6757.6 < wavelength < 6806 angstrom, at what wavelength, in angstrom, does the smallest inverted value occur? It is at 6803.65 angstrom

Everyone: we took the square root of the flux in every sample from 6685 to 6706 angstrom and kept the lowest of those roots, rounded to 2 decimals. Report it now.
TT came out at 3.70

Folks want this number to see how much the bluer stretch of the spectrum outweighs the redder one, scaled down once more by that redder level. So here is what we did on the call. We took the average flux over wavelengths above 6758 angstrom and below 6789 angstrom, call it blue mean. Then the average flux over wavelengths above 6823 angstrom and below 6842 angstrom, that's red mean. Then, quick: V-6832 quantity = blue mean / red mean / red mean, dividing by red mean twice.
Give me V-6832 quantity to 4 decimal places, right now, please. 0.0546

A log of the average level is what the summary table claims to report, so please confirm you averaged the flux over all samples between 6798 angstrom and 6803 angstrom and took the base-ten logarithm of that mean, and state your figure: 1.210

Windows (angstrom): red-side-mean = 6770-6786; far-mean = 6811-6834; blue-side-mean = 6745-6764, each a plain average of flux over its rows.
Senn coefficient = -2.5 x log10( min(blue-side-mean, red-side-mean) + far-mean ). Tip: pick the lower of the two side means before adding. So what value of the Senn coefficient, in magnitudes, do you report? -3.75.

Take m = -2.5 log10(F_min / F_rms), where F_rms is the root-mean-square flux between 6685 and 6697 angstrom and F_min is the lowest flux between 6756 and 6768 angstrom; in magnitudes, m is 0.22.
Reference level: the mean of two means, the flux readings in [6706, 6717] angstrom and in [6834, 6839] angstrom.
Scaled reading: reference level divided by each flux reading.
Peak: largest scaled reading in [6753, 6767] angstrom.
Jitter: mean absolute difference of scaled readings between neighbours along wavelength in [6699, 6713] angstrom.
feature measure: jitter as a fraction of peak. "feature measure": 0.120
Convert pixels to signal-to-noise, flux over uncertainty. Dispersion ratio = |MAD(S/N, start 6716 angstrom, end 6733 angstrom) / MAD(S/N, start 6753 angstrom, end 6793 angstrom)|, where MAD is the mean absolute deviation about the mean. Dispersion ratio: 1.2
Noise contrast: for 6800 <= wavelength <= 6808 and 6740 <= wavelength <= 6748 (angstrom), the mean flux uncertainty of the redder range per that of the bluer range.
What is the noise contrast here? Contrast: 1.04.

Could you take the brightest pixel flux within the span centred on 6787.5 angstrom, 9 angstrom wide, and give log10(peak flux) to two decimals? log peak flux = 1.23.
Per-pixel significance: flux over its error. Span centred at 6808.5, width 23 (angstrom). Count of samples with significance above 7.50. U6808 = 12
